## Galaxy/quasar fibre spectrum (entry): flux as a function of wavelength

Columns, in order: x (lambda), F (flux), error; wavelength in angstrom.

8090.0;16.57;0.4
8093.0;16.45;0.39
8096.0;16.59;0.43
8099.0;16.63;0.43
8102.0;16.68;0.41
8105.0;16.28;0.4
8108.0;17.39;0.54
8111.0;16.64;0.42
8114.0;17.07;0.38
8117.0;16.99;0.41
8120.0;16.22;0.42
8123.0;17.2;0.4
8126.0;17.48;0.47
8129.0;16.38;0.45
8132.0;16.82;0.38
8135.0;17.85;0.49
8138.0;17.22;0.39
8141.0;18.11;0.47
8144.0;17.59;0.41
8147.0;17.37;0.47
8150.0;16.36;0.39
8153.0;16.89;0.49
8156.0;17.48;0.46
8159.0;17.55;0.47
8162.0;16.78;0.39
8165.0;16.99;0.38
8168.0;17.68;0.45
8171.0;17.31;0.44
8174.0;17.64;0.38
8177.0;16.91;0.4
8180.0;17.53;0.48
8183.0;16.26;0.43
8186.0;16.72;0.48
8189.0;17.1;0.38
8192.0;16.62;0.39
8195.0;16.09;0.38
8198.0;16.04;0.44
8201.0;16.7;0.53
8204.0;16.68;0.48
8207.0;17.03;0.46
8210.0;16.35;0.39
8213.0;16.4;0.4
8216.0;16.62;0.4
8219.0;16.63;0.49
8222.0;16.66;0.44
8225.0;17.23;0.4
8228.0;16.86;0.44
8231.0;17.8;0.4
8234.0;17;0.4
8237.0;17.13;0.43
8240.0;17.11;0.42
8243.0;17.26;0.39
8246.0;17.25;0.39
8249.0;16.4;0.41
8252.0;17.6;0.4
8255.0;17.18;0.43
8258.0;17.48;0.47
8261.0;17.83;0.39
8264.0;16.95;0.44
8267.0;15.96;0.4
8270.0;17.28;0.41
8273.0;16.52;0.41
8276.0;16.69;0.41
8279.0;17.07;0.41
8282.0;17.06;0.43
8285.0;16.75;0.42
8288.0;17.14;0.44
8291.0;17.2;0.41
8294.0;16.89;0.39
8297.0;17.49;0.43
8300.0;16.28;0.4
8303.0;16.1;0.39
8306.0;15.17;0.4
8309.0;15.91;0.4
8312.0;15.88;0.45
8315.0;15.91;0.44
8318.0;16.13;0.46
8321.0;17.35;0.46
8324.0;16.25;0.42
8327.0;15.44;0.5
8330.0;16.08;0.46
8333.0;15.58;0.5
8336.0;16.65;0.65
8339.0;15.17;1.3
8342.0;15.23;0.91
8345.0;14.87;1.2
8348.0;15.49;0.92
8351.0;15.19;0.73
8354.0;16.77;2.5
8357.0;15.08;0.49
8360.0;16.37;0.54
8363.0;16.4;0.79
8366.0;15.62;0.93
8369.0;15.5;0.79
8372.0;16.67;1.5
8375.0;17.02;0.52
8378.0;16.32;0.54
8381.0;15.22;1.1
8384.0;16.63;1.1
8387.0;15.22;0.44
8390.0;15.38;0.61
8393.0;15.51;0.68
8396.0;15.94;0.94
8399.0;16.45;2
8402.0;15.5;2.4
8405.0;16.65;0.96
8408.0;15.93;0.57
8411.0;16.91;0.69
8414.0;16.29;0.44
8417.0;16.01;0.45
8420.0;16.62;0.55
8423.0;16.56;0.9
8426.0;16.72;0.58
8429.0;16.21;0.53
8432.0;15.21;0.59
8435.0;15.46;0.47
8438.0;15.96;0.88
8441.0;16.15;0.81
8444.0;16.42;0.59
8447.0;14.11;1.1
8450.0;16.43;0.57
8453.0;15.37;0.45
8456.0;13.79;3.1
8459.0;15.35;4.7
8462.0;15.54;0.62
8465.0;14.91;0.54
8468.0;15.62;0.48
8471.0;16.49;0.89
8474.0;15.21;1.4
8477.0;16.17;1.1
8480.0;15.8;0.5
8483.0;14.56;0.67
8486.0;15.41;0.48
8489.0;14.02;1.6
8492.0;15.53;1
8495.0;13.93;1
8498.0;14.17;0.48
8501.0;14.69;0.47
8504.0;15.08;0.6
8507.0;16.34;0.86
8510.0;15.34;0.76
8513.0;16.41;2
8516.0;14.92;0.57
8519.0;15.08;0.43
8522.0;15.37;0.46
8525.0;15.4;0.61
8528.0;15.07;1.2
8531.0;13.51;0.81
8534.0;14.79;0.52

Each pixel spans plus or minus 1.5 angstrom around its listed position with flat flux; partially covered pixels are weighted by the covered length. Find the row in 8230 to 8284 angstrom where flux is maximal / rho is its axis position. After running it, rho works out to 8261.0 angstrom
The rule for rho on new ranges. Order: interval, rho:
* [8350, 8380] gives 8375.0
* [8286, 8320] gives 8297.0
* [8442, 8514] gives 8471.0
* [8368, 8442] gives 8375.0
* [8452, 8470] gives 8468.0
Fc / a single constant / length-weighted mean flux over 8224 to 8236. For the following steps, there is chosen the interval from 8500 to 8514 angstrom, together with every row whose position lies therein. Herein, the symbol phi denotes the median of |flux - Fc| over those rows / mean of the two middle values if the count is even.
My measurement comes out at 1.88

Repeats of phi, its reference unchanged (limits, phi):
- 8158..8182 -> 0.32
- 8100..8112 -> 0.56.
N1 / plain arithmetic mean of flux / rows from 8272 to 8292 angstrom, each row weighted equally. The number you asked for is 16.9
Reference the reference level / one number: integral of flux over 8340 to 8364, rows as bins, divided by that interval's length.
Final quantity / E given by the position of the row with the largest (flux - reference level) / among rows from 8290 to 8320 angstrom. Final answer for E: 8297.0 angstrom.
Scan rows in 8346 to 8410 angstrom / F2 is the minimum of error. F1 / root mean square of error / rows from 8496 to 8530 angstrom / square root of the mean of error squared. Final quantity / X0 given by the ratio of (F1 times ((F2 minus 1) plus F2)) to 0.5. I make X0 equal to -0.21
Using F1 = 0.9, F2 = 0.440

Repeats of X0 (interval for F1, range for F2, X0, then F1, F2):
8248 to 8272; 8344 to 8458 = -0.10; 0.4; 0.440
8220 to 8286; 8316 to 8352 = -0.13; 0.4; 0.420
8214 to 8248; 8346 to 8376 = -0.02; 0.4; 0.490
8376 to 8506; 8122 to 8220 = -0.59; 1.2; 0.380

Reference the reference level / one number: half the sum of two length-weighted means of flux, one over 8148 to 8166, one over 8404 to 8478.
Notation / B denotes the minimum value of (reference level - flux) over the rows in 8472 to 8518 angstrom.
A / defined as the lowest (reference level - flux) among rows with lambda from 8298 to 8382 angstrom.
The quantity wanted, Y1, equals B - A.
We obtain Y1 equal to 0.9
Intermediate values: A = -0.9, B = 0.0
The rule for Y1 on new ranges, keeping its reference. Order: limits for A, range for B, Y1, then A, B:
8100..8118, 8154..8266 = -0.4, -1.0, -1.4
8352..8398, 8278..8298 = -0.5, -0.6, -1.1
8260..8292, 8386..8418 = 0.9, -1.4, -0.5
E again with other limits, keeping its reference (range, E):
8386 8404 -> 8399.0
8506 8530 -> 8513.0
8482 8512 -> 8507.0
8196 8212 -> 8207.0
